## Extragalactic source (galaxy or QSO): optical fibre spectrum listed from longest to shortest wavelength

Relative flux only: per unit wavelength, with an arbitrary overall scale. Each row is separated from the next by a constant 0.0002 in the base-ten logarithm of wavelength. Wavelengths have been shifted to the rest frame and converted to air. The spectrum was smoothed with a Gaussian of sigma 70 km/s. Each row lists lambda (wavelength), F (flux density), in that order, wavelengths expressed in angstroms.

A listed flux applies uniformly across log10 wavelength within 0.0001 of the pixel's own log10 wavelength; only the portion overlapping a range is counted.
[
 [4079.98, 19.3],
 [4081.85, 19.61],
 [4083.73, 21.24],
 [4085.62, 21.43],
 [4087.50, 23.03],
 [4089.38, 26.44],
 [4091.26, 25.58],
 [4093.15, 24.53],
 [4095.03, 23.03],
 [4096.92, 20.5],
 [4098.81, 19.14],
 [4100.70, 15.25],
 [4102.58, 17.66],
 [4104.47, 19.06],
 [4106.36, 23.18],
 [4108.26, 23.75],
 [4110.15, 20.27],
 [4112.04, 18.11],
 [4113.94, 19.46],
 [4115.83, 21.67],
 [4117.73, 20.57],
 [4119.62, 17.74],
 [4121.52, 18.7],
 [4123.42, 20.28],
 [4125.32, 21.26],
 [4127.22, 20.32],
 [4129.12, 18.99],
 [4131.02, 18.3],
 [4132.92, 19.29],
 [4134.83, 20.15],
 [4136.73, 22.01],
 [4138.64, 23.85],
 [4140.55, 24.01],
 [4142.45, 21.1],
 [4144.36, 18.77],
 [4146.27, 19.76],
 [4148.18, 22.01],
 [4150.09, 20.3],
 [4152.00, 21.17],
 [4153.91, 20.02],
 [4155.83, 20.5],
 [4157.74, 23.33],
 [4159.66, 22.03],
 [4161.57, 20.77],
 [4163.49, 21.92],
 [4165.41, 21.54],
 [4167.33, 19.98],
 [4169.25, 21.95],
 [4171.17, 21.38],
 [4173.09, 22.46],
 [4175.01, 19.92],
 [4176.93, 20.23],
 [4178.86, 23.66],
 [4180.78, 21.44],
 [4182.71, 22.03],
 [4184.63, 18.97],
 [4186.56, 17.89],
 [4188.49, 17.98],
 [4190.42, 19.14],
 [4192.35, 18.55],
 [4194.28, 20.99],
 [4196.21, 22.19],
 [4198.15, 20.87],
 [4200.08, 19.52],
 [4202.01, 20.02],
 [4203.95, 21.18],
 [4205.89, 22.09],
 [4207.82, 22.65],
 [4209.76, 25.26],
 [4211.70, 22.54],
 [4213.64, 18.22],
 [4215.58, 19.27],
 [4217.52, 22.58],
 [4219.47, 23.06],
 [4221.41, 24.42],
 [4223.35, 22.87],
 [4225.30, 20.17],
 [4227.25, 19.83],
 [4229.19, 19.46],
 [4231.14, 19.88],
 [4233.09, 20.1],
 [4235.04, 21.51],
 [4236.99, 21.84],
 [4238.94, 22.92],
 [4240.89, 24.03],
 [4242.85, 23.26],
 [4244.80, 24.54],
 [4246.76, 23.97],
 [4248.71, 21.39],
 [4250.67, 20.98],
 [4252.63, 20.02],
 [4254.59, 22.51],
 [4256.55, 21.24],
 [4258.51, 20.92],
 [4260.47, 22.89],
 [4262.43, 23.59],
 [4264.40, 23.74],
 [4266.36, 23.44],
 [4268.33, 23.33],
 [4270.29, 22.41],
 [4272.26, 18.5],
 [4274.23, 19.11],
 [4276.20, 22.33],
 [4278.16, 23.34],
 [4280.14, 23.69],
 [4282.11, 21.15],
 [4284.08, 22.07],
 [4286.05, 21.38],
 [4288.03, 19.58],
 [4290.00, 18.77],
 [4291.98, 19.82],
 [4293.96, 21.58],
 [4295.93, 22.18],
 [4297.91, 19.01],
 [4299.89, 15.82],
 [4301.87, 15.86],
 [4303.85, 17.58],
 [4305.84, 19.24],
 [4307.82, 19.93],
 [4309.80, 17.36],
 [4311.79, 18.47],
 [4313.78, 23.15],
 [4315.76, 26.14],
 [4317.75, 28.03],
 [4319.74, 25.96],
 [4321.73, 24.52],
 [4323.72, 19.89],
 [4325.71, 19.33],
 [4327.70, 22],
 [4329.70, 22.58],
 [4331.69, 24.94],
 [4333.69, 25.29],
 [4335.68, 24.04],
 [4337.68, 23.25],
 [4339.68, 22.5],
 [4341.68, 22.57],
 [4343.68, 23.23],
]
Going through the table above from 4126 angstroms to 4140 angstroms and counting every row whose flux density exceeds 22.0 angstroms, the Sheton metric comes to 2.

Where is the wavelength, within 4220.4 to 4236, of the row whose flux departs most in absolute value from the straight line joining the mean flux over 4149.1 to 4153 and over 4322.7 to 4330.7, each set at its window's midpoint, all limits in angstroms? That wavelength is 4221.41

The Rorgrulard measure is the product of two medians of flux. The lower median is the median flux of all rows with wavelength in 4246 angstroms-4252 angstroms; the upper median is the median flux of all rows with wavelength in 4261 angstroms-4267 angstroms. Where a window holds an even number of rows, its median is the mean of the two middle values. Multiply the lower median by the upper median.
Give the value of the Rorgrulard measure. 505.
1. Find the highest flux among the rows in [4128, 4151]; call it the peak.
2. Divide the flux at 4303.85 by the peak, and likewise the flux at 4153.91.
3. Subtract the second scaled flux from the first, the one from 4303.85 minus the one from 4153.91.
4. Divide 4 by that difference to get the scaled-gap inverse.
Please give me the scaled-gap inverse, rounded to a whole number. -39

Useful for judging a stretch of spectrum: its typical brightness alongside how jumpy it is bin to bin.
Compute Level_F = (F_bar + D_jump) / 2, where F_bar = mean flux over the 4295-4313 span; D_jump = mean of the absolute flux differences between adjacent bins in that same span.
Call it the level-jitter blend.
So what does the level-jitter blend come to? 10.1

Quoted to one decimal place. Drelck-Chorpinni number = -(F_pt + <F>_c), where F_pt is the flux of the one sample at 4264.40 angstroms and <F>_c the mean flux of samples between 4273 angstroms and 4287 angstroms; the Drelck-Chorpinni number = -45.6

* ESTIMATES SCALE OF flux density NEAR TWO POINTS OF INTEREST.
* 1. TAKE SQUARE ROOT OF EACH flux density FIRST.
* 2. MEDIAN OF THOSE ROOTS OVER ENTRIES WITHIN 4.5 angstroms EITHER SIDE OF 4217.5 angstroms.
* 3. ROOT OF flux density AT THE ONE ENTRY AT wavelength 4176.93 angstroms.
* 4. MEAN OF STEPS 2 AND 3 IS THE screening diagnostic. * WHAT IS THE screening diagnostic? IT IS 4.62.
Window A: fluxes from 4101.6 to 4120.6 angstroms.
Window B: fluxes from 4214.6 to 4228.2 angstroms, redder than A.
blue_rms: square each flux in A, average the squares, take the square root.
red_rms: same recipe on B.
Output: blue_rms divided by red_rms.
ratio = 0.93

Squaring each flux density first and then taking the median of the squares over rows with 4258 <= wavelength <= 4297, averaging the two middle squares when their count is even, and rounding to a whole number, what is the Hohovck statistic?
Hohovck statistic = 490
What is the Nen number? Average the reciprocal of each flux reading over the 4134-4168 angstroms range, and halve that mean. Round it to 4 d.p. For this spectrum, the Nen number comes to 0.0236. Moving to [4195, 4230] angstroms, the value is 0.0235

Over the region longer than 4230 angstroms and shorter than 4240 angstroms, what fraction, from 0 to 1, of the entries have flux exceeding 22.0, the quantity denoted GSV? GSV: 0.20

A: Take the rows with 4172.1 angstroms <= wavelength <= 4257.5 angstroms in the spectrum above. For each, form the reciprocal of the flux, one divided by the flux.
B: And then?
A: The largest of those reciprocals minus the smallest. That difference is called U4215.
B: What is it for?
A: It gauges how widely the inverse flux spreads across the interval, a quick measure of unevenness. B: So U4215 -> 0.016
